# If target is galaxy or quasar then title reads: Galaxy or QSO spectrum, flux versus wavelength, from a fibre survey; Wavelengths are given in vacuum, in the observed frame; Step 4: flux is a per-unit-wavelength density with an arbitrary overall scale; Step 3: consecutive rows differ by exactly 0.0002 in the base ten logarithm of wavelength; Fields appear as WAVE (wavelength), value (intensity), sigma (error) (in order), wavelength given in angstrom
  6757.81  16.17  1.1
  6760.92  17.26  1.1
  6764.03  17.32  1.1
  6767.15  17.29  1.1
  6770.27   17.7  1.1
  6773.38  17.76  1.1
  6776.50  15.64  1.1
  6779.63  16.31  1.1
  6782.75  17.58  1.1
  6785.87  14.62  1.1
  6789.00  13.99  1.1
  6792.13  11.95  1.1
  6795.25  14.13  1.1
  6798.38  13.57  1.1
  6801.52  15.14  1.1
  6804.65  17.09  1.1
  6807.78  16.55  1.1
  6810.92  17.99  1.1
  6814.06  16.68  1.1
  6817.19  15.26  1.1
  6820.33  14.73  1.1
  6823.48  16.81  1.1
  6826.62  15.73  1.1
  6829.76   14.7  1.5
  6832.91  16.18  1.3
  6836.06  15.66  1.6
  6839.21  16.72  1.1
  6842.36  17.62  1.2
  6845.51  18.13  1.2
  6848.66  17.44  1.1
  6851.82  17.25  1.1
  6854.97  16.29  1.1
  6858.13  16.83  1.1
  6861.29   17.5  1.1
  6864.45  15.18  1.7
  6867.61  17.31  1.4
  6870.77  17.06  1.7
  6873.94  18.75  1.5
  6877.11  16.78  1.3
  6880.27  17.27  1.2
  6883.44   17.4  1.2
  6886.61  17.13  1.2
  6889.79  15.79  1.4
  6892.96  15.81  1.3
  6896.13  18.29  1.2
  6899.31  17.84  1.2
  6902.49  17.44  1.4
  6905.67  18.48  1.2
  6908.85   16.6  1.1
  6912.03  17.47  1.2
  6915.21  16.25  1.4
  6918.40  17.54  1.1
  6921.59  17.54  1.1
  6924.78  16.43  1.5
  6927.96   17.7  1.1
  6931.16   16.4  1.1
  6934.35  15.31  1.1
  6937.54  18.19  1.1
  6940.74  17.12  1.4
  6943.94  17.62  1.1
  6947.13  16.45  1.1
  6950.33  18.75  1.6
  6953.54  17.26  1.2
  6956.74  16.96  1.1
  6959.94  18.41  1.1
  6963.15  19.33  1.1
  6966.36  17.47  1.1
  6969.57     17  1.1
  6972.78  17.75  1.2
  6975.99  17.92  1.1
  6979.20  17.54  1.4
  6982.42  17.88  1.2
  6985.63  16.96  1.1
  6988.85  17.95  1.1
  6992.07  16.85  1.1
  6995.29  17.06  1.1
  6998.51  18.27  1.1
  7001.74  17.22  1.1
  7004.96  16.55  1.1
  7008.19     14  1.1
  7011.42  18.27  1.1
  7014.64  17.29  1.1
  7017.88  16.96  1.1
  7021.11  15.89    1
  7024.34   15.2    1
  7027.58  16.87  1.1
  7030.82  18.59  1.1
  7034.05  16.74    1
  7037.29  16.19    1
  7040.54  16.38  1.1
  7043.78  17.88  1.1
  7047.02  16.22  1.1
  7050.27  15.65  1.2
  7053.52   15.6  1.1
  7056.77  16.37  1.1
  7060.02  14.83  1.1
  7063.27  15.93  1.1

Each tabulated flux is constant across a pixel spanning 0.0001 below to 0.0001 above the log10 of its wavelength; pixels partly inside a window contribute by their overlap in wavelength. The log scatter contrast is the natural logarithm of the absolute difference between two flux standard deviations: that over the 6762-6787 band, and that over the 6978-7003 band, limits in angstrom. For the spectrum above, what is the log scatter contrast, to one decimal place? -0.5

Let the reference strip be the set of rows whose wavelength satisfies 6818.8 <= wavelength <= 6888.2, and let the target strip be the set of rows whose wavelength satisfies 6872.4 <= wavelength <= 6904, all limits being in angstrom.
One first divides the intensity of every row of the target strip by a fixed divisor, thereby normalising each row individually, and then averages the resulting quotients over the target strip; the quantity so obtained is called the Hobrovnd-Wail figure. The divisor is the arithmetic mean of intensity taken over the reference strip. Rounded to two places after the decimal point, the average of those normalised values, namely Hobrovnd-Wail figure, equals 1.03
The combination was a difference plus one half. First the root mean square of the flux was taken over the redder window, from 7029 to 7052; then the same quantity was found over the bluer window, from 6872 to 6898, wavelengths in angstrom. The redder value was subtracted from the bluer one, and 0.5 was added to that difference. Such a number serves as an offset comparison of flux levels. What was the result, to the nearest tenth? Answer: 0.8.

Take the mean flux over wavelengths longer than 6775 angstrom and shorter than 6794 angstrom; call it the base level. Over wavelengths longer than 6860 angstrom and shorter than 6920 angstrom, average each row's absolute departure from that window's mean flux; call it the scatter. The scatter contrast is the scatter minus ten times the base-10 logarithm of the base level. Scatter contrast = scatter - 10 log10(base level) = -11.1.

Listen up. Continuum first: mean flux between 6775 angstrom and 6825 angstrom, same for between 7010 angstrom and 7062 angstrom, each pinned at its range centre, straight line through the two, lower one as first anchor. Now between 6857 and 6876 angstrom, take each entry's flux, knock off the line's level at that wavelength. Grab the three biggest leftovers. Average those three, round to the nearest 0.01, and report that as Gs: 2.05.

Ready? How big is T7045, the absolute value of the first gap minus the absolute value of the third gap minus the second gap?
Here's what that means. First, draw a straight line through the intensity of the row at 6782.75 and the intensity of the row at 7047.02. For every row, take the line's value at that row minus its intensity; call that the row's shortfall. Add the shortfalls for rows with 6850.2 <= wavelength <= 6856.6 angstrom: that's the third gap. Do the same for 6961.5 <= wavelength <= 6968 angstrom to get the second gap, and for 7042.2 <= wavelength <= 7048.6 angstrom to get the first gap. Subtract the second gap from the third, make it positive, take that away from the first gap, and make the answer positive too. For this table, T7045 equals 6.0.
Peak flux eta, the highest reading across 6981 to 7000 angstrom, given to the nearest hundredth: 18.27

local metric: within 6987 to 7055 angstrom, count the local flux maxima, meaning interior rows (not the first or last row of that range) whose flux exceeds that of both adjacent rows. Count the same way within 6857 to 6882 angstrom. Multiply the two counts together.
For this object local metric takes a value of 12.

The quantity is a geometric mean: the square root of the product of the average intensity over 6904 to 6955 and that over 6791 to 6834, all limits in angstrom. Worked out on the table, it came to 16.3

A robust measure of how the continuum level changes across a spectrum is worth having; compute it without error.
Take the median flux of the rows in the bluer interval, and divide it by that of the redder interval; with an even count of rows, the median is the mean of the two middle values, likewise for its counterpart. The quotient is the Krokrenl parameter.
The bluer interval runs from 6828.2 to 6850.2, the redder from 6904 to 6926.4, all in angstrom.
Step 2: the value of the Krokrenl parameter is 0.96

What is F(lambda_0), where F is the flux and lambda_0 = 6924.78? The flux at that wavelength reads 16.43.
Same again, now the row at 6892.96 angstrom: 15.81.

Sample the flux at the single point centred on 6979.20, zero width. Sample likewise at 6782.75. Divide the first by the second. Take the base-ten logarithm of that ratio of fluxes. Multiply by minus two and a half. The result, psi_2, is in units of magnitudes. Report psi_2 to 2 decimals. 0.00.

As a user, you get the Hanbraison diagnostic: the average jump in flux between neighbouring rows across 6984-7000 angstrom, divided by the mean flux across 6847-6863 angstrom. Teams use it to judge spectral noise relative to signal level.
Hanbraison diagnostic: 0.05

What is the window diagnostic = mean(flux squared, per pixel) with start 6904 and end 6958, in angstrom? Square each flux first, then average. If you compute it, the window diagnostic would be 296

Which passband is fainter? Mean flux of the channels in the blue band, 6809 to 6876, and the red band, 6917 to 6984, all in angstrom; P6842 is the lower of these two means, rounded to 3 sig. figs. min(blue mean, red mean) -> 16.7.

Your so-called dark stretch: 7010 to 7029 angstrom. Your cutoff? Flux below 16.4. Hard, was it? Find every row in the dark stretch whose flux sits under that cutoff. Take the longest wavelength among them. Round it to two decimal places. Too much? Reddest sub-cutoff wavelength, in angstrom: 7024.34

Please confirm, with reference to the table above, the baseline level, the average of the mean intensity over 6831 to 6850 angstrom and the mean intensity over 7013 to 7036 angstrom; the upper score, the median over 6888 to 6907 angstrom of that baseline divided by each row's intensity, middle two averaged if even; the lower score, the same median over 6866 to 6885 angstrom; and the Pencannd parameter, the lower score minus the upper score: 0.019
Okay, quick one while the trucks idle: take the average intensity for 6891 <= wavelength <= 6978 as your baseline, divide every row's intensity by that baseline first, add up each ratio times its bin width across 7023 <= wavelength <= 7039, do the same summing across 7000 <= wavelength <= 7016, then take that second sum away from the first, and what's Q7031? 0.1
